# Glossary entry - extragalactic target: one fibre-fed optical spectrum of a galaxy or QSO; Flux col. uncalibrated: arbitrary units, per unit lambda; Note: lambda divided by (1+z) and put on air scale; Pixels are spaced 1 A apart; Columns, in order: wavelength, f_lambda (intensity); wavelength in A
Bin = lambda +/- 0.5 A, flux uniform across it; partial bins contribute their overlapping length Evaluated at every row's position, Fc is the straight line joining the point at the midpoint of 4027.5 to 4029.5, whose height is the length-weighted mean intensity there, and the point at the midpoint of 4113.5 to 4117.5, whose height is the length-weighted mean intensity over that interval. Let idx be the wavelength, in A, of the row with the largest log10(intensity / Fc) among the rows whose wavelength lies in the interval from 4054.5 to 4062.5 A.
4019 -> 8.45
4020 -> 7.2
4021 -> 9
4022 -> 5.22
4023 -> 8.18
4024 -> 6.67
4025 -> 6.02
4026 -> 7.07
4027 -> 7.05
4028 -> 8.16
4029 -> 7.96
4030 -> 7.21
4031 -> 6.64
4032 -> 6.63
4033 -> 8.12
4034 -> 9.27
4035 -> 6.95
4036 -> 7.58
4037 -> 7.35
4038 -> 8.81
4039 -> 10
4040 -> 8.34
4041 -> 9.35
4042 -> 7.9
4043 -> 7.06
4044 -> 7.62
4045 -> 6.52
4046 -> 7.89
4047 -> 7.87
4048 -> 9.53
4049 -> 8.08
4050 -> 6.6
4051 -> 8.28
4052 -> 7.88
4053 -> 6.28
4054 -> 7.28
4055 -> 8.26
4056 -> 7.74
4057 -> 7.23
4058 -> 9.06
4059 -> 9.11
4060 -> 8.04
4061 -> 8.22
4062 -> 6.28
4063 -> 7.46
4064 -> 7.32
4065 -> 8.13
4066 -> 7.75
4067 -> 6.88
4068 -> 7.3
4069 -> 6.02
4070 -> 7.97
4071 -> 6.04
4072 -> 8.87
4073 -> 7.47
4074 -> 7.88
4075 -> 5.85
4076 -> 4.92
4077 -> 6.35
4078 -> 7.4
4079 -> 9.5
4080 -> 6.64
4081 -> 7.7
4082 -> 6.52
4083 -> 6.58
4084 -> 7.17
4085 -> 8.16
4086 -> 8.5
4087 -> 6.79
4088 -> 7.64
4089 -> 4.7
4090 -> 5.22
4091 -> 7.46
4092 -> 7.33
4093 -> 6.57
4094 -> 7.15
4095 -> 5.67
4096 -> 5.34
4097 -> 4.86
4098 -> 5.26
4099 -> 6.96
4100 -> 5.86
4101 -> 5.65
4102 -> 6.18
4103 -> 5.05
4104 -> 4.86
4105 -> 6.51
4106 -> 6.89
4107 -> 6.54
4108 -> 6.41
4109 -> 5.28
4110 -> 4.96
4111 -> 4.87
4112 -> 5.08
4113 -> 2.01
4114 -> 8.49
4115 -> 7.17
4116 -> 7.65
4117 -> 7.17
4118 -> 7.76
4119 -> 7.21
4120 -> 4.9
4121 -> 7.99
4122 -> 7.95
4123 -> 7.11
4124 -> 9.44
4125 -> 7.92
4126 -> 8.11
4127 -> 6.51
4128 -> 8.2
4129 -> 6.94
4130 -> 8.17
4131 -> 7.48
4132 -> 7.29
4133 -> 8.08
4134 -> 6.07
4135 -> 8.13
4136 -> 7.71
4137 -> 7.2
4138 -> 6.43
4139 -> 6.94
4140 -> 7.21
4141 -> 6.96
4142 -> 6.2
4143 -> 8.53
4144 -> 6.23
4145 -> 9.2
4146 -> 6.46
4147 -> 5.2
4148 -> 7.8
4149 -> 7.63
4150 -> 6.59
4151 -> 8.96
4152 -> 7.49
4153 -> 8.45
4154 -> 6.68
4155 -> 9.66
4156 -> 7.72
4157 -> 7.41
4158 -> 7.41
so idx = 4059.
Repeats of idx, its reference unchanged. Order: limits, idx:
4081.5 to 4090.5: 4086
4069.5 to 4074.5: 4072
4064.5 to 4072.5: 4072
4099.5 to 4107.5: 4106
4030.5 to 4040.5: 4039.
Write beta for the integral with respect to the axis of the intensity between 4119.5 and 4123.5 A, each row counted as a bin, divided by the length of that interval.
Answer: 7.0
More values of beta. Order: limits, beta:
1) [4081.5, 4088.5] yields 7.3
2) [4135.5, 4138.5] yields 7.1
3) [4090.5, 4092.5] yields 7.4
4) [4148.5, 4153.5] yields 7.8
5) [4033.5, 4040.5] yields 8.3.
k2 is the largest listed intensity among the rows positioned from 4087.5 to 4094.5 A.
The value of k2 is 7.64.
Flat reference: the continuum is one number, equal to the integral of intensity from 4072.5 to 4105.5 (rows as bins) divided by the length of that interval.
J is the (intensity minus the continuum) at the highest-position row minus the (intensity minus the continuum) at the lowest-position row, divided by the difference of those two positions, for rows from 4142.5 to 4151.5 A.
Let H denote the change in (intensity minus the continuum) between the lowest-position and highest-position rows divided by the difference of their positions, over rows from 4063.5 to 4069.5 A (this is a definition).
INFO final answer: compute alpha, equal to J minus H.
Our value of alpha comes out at 0.31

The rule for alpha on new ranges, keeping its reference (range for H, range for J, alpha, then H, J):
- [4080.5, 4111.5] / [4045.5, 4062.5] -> -0.01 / -0.09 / -0.10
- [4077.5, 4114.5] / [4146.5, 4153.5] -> 0.51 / 0.03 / 0.54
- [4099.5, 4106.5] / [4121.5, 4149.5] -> -0.18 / 0.17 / -0.01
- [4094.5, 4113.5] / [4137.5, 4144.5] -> 0.17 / -0.20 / -0.03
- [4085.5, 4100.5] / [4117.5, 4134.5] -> 0.08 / -0.19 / -0.11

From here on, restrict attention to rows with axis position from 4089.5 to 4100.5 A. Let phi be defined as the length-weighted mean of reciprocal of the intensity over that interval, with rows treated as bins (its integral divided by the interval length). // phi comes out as 0.166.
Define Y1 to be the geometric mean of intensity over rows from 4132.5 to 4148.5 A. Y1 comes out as 7.1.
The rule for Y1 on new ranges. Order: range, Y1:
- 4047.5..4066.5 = 7.8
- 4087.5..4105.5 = 5.9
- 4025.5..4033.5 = 7.3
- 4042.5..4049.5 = 7.7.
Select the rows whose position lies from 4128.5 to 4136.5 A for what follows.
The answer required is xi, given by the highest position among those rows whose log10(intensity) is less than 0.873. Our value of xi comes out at 4134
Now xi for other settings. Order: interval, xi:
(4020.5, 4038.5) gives 4037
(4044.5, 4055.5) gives 4054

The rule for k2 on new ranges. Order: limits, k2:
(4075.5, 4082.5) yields 9.5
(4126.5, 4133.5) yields 8.2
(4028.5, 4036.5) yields 9.27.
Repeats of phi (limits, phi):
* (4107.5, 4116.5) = 0.204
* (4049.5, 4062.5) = 0.132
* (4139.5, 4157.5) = 0.137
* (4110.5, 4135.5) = 0.155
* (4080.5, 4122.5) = 0.167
